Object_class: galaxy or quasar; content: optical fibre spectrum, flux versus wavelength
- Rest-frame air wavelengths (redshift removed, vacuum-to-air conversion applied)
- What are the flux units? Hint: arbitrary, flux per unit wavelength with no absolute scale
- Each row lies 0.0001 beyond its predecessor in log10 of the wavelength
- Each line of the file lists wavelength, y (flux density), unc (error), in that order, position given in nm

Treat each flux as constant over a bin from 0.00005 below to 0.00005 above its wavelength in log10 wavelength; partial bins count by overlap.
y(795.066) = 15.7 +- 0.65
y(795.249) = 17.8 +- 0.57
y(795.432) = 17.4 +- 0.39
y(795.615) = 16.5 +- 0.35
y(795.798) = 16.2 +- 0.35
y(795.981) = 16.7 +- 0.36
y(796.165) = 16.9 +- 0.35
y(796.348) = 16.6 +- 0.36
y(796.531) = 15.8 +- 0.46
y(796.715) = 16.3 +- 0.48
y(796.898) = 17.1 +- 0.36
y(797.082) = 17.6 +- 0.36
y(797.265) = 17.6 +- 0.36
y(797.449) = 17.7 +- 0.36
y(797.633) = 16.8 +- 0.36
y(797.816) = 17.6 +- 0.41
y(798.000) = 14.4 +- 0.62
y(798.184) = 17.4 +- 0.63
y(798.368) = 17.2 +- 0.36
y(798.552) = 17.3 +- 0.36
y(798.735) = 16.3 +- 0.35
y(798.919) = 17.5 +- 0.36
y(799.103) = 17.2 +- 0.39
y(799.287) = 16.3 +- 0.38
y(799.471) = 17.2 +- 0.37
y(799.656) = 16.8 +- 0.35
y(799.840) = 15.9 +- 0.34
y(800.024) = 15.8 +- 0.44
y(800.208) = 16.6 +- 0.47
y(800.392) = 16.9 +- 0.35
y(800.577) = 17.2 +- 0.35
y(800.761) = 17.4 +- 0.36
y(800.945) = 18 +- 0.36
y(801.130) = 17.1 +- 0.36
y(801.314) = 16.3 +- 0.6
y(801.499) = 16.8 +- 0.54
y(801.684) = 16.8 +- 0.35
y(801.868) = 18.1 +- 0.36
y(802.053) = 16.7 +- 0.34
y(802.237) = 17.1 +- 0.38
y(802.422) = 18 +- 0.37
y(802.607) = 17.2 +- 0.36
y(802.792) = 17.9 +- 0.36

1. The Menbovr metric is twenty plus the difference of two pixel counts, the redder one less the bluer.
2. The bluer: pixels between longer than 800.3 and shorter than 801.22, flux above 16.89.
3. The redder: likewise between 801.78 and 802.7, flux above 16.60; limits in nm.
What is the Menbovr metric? 20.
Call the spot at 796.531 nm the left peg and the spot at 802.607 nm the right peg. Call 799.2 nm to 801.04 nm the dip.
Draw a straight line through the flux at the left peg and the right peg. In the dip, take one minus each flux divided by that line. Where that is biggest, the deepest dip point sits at 800.024 nm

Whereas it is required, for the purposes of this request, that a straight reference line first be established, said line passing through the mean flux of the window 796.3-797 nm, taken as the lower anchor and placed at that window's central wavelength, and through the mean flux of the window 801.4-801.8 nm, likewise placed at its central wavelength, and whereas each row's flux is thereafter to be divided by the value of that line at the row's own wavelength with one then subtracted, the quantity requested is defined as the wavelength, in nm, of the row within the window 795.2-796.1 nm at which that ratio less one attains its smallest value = 795.798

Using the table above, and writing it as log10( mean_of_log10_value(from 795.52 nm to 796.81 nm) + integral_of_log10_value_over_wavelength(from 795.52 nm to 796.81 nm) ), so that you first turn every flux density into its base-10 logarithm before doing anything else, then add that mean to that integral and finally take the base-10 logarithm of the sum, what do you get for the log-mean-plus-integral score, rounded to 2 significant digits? 0.44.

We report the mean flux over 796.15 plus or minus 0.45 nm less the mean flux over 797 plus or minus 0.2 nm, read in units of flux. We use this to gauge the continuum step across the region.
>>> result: -0.9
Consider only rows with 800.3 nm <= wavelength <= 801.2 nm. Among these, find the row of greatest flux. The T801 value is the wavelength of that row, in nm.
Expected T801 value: 800.945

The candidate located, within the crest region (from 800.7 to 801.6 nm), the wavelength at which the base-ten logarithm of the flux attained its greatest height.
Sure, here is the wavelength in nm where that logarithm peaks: 800.945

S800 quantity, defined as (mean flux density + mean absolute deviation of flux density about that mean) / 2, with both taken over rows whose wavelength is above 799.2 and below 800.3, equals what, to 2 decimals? 8.43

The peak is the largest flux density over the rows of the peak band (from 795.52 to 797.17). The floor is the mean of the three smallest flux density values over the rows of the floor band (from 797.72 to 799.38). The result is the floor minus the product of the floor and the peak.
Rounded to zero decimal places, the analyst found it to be -260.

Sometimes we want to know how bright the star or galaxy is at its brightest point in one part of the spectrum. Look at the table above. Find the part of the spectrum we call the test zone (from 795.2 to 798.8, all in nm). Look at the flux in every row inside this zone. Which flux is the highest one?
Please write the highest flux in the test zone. 17.8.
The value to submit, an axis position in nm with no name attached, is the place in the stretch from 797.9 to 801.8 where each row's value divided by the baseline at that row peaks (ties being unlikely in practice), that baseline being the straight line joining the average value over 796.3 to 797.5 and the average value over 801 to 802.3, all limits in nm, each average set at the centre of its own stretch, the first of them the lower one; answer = 800.945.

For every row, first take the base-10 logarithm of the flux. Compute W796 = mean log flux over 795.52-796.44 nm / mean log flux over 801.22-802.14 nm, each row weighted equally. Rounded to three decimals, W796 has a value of 0.993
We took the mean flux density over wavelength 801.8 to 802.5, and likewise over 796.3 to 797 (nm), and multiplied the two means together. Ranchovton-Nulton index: 287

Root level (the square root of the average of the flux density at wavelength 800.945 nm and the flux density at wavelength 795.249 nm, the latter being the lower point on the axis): 4.23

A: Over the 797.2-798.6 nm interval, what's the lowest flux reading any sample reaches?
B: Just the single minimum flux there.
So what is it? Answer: 14.4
